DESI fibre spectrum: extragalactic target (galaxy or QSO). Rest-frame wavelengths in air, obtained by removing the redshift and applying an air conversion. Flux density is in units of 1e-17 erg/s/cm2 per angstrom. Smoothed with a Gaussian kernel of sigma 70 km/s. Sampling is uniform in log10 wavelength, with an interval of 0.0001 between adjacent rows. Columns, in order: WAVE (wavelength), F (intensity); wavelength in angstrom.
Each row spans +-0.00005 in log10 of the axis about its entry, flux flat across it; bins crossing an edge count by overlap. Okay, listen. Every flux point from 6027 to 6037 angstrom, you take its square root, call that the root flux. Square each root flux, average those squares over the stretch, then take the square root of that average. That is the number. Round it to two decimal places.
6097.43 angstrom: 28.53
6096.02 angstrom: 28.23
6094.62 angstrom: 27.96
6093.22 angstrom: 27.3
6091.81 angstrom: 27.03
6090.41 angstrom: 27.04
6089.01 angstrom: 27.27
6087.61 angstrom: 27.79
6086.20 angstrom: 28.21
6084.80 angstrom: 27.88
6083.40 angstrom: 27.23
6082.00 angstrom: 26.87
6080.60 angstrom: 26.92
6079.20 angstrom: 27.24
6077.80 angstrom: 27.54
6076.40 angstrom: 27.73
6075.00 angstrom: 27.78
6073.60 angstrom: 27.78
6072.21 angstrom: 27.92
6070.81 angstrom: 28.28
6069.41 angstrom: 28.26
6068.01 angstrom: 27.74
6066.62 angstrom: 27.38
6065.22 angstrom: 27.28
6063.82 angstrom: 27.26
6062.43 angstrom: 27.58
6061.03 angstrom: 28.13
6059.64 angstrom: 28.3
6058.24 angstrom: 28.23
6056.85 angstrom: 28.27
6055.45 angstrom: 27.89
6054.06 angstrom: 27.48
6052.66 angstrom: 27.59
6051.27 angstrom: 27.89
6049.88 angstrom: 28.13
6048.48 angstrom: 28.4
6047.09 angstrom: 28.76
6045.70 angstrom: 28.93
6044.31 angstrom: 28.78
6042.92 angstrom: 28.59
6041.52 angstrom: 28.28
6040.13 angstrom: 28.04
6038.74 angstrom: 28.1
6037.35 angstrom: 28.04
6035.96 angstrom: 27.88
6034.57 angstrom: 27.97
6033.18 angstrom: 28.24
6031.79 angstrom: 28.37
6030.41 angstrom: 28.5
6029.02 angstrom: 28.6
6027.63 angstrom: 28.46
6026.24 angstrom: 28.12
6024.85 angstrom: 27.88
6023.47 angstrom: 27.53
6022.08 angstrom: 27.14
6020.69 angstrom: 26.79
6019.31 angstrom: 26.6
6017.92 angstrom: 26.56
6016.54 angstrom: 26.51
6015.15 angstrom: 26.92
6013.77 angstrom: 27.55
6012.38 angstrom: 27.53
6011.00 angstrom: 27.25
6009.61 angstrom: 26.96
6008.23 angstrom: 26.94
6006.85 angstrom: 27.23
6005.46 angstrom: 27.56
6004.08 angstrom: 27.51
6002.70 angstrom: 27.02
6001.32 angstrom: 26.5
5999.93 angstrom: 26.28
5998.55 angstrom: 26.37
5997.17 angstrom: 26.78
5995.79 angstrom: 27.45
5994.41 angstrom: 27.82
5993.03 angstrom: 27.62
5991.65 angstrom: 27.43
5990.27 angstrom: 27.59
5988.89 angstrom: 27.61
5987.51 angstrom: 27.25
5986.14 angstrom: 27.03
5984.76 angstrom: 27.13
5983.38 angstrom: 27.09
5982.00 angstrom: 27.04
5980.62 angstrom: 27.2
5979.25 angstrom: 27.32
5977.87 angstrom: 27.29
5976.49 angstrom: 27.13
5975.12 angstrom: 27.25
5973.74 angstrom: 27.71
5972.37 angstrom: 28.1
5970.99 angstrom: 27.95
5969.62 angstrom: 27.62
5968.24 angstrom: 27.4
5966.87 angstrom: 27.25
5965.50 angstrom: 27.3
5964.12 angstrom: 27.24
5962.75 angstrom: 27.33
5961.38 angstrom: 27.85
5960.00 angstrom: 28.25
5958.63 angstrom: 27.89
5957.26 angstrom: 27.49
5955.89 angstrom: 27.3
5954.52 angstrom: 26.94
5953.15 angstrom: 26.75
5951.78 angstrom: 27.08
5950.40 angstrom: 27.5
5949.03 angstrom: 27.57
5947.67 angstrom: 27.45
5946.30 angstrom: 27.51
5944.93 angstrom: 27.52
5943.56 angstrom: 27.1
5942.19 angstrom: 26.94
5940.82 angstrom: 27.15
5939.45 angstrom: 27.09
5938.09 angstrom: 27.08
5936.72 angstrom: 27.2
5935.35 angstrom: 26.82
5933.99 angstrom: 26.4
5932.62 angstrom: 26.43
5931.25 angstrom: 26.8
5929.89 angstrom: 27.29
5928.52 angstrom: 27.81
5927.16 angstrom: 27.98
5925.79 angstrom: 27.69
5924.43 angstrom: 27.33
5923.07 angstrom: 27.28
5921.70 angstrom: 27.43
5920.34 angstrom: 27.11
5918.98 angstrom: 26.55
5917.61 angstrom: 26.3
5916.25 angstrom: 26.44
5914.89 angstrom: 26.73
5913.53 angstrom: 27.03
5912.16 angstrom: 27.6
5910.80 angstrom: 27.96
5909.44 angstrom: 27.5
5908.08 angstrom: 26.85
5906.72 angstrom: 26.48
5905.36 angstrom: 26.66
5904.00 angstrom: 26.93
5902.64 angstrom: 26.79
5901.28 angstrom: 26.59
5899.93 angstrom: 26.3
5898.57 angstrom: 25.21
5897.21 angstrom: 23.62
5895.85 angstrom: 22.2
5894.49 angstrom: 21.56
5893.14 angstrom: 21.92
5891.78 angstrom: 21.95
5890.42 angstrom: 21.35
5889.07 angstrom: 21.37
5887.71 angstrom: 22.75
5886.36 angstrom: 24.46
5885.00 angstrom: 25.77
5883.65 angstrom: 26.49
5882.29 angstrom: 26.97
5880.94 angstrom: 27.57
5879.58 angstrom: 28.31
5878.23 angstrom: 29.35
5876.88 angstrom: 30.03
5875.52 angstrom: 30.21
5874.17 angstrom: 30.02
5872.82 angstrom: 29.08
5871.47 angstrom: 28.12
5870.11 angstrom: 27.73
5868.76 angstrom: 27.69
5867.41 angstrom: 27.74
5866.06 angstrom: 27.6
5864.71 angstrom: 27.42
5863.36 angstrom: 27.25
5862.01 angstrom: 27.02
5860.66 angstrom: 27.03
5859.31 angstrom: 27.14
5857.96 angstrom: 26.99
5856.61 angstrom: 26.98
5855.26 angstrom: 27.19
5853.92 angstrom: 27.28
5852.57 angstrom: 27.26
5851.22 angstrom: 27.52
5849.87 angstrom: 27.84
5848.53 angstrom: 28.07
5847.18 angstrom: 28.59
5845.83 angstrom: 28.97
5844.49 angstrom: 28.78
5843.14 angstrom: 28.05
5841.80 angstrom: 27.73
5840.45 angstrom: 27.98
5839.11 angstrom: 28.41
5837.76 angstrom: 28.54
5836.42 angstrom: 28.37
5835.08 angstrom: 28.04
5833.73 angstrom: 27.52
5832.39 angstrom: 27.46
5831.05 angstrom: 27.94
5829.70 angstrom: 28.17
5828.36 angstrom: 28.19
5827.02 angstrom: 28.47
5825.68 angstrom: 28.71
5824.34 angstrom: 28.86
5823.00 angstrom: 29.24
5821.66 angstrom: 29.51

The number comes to 5.32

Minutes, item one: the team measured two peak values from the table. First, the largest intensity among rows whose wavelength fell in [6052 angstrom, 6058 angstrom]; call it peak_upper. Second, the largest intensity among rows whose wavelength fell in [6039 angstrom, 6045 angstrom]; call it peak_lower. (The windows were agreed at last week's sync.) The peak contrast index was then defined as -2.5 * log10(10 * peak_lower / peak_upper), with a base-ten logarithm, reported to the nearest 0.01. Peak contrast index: -2.52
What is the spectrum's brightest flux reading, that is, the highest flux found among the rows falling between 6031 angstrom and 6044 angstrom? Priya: 28.59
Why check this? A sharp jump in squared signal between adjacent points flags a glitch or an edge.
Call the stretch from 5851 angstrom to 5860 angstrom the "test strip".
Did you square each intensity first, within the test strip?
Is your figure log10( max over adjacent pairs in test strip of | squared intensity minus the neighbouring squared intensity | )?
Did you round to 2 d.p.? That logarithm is 1.15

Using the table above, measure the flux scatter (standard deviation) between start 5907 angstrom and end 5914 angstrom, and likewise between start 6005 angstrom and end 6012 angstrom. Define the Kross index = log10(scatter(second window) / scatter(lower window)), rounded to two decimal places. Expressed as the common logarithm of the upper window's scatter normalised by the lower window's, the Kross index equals -0.25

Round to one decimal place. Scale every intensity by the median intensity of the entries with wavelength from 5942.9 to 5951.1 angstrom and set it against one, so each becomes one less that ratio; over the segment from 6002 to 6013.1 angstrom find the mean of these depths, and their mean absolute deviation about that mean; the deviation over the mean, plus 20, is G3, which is 20.8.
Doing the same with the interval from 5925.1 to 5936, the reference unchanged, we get 21.5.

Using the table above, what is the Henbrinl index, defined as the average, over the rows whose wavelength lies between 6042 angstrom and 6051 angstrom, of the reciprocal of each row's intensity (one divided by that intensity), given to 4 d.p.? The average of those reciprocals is 0.0350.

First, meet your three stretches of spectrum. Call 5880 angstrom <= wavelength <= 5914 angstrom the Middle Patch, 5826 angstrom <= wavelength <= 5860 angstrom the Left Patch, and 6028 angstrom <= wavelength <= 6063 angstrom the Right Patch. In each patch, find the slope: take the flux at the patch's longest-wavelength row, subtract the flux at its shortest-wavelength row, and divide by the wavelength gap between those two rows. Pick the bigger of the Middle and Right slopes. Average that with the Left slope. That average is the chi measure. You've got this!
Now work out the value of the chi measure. -0.029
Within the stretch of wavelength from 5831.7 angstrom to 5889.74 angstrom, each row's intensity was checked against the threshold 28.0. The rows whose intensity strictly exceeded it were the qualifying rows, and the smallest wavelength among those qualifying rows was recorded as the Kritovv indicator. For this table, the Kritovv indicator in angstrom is 5835.08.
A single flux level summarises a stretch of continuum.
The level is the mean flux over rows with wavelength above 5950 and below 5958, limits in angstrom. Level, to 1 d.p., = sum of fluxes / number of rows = 27.2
